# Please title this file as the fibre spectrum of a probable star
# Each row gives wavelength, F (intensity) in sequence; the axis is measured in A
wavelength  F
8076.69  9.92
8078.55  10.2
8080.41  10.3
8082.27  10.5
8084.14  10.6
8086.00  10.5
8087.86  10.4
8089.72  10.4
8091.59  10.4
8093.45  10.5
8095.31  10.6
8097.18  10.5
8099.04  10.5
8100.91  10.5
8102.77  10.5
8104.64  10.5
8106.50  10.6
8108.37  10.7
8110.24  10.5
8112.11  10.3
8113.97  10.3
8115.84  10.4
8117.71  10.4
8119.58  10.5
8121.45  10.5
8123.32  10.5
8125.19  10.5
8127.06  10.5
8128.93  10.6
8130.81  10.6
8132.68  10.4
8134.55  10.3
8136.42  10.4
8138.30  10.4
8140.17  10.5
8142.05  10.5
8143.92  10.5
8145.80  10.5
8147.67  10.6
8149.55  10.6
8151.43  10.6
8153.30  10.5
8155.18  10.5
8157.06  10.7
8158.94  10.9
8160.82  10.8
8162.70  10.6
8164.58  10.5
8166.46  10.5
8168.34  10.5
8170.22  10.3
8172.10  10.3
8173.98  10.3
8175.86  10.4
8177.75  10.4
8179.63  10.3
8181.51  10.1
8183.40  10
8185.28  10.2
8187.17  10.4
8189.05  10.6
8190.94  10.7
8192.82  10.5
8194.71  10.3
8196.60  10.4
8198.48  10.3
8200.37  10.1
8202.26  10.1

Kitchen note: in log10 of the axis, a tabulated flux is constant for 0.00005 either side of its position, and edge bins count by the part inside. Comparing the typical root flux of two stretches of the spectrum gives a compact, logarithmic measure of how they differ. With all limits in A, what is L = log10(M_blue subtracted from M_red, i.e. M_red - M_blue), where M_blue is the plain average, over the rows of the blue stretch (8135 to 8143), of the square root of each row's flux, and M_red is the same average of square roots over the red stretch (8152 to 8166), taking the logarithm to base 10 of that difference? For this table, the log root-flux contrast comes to -1.53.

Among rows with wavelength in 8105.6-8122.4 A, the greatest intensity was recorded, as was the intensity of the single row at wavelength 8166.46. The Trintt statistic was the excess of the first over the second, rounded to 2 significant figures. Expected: 0.20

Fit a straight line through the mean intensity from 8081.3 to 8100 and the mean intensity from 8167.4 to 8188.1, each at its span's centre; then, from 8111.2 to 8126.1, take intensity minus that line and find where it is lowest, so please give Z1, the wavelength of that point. 8112.11 A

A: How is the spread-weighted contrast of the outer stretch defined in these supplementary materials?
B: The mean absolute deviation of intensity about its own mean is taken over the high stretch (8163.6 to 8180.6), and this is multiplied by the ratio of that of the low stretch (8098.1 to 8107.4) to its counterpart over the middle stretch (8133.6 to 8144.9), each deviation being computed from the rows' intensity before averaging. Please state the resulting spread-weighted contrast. 0.04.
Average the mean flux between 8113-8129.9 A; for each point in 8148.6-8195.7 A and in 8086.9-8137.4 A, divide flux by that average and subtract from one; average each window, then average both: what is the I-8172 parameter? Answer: 0.0000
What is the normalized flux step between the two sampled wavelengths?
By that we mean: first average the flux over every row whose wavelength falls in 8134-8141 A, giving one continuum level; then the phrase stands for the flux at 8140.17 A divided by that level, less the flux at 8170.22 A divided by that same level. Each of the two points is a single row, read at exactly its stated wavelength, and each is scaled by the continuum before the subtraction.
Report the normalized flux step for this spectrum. 0.019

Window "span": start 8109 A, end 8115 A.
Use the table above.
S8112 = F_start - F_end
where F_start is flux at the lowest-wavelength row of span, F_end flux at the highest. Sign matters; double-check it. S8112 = 0.20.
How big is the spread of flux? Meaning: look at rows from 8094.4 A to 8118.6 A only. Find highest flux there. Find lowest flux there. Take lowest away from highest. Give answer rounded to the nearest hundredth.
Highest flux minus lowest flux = 0.40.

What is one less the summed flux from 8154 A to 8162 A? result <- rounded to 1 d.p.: -41.9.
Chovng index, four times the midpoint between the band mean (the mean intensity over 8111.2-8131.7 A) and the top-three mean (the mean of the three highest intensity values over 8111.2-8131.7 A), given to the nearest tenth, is 42.1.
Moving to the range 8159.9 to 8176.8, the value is 42.2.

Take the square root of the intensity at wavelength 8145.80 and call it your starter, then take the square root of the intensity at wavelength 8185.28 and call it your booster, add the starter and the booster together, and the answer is 6.43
